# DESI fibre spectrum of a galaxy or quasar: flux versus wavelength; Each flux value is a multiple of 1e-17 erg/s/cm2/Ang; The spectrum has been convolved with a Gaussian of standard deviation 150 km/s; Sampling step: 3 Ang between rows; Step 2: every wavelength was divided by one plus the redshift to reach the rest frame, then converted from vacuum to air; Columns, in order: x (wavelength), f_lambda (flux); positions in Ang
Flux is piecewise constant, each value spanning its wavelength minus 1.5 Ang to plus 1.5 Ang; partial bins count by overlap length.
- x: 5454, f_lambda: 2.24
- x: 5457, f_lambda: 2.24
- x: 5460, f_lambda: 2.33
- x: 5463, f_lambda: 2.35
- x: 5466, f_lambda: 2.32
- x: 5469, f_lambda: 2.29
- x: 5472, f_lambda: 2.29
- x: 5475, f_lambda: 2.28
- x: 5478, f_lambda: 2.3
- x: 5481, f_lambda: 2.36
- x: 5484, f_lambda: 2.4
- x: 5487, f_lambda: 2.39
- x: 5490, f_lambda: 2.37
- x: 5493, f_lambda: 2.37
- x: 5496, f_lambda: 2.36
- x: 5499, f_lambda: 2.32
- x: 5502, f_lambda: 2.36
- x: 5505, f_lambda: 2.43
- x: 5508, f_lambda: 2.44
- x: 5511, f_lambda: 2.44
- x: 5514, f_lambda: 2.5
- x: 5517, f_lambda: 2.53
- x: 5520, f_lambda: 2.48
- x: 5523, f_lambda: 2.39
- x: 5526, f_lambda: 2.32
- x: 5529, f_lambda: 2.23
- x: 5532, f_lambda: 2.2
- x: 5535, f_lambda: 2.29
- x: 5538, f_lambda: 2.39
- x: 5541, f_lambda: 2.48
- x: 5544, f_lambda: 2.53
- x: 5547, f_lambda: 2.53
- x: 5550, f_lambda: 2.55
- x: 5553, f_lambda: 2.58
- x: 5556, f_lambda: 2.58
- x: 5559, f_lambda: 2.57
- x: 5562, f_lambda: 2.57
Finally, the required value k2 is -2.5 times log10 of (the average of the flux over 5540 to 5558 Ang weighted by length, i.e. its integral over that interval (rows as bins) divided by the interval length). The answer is -1.01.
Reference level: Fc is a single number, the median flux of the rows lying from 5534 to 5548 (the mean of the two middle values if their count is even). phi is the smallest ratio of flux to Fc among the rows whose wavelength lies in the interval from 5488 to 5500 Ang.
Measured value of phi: 0.94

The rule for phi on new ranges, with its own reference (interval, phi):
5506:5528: 0.94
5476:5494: 0.93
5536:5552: 0.96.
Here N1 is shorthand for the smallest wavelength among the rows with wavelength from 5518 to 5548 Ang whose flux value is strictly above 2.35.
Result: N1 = 5520 Ang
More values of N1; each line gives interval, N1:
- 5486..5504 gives 5487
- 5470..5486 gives 5481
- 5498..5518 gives 5502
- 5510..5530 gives 5511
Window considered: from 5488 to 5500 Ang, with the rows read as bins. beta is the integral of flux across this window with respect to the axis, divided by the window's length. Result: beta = 2.36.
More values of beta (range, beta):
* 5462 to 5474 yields 2.31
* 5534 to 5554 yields 2.48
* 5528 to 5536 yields 2.24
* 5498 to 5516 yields 2.42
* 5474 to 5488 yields 2.35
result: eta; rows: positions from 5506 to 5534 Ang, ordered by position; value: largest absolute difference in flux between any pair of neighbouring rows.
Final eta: 0.090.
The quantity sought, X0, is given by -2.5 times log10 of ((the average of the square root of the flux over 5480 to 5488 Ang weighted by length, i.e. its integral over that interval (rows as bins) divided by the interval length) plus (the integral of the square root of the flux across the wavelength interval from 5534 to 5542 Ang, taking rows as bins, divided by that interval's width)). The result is -1.22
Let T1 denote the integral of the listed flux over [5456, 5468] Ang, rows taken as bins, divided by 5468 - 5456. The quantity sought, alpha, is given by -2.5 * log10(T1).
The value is -0.91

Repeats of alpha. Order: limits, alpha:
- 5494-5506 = -0.93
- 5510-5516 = -0.99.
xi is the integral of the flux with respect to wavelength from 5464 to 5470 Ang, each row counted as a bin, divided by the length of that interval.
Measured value 2.31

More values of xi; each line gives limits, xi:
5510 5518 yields 2.49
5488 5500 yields 2.36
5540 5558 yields 2.54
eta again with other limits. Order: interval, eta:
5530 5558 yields 0.100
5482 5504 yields 0.040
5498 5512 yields 0.070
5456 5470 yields 0.090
